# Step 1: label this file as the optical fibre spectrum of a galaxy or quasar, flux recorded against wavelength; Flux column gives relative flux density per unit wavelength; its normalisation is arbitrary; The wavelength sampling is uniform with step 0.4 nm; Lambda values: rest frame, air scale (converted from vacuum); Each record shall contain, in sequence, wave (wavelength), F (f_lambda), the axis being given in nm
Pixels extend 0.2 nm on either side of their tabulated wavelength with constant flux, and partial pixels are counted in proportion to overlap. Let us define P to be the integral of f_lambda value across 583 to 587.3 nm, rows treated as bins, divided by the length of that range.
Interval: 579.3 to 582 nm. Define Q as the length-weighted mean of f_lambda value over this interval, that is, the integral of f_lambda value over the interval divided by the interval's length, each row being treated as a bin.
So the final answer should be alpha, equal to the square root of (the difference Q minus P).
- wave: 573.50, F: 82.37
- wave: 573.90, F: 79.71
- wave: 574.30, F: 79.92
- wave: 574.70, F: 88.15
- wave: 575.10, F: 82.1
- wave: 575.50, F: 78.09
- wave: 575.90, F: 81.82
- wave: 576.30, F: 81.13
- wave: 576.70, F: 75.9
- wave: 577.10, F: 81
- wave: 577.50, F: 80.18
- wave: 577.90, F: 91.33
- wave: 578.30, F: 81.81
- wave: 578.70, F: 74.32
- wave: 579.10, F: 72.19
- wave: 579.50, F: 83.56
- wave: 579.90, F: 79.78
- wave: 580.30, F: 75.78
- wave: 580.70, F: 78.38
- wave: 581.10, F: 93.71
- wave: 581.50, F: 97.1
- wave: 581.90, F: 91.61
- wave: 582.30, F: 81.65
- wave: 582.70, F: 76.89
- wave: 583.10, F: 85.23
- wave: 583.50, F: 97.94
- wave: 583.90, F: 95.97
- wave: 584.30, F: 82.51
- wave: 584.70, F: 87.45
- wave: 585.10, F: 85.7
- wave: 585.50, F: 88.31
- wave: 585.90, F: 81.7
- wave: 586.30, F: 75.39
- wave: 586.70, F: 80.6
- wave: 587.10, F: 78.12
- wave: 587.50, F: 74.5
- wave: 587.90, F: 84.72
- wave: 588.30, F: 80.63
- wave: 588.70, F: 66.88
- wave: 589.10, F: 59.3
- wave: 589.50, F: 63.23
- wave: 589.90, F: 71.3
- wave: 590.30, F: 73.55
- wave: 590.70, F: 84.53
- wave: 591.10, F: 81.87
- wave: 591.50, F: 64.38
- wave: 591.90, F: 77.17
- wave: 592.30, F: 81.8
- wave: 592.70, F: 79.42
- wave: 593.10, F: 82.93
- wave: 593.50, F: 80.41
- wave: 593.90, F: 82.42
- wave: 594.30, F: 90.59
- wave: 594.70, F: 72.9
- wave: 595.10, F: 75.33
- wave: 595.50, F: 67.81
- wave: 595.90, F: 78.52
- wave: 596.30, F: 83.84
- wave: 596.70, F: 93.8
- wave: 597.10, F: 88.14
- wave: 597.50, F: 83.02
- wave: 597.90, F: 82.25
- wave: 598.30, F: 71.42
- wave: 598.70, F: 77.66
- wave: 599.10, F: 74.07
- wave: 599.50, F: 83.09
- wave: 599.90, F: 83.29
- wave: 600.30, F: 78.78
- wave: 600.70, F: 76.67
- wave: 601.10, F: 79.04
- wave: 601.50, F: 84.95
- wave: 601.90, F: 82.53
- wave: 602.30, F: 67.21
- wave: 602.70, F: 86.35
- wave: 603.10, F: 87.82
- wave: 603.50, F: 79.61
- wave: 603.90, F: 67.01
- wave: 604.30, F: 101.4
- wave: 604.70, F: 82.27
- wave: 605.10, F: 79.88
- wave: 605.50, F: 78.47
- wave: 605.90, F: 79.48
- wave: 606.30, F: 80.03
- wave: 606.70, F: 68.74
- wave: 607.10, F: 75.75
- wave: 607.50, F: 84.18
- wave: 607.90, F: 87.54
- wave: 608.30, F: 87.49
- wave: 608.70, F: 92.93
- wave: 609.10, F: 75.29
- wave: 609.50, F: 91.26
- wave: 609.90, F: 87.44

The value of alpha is 0.4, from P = 85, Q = 85.5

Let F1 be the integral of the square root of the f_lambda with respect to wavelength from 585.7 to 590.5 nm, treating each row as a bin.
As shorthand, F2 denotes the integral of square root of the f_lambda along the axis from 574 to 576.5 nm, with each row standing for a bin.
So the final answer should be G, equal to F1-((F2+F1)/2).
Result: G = 9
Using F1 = 41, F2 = 23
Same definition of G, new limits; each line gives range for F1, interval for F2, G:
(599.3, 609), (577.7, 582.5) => 22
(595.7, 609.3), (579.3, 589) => 17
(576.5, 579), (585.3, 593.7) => -26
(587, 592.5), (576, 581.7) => -2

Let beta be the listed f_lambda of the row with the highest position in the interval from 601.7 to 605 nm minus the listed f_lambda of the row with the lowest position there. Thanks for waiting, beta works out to 0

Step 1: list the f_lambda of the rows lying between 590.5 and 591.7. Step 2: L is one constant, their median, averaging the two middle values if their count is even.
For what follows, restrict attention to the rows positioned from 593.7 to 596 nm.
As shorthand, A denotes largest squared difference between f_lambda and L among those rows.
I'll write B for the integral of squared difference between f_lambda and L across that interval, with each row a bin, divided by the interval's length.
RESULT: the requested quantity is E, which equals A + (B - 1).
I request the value 267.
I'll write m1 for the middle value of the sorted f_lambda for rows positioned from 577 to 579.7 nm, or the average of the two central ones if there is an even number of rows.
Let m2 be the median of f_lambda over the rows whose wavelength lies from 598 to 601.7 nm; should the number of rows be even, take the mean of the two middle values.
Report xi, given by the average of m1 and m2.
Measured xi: 79.9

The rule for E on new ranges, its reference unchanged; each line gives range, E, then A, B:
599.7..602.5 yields 253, 215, 39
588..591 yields 678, 509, 170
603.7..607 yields 478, 381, 98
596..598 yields 179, 142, 38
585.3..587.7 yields 79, 54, 26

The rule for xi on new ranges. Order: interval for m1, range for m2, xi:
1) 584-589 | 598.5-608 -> 80.5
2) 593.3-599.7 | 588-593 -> 78.3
